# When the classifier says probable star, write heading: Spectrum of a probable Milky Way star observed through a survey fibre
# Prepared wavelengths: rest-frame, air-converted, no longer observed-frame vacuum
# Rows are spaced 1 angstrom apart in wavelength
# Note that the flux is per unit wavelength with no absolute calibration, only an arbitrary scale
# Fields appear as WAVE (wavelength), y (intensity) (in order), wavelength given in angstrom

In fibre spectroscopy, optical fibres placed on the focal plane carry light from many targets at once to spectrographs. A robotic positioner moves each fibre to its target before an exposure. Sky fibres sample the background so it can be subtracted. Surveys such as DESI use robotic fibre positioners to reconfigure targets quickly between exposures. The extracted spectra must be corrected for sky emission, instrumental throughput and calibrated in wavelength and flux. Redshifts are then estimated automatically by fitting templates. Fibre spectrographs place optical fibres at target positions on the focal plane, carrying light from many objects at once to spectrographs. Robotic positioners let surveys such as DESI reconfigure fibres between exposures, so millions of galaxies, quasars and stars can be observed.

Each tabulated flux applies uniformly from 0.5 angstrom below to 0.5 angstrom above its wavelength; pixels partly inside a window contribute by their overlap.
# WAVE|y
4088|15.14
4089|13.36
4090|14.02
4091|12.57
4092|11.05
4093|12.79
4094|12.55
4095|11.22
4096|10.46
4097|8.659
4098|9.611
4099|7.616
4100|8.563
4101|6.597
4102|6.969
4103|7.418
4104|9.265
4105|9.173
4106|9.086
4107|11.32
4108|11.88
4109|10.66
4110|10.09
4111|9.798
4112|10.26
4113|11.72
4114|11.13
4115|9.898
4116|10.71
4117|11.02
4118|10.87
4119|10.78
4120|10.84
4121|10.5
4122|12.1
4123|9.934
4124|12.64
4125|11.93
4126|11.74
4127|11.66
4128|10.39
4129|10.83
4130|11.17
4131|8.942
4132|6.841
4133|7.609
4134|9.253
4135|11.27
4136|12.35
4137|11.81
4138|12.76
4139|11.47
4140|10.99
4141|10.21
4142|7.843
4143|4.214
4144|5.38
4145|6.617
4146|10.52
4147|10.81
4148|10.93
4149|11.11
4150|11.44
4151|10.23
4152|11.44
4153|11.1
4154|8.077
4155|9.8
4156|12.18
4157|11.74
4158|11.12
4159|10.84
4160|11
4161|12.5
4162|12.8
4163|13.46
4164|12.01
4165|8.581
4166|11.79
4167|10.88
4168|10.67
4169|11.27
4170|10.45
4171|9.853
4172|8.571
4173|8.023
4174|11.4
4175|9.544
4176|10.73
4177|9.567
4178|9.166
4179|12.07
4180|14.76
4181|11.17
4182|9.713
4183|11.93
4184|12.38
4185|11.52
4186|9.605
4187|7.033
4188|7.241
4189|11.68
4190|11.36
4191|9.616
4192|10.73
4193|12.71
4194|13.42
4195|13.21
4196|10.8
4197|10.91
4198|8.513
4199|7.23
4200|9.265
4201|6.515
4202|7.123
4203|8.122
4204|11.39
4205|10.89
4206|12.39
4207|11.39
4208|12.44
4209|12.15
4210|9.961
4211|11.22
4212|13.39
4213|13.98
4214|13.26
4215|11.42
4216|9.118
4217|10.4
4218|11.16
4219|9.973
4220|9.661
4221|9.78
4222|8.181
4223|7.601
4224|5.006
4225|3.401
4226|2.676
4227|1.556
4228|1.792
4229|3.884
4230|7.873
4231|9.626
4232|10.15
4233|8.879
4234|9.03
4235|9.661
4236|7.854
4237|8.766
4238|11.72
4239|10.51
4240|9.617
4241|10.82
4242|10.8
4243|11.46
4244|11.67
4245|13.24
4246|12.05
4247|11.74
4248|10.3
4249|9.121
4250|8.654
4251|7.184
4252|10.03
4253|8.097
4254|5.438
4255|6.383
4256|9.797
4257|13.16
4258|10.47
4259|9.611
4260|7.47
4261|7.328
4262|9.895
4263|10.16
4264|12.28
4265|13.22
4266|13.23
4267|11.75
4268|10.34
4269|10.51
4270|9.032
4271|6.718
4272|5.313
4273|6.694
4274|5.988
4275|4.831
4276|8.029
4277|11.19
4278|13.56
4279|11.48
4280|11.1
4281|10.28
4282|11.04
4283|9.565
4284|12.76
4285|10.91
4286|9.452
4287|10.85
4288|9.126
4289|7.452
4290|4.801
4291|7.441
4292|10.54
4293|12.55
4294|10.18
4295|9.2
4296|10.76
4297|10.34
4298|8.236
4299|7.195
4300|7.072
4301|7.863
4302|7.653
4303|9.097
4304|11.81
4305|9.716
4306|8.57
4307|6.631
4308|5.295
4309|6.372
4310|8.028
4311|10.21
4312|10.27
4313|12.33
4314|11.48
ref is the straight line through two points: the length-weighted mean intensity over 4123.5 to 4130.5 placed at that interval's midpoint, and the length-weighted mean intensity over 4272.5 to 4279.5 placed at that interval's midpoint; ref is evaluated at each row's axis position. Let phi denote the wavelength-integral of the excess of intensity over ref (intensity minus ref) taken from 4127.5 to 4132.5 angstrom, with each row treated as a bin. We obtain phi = -9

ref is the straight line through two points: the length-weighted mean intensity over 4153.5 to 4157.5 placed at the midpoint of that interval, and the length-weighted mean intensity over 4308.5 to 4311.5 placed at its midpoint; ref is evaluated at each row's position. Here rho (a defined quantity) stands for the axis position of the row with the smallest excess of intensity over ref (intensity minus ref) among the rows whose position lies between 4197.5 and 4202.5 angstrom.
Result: 4201 angstrom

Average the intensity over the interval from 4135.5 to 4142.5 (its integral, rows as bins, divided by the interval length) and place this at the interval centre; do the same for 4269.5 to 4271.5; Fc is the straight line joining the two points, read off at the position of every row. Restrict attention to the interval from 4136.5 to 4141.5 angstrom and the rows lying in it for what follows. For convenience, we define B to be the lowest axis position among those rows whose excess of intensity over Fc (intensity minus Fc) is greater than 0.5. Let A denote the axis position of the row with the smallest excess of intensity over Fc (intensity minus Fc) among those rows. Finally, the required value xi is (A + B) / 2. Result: 4139.0 angstrom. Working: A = 4141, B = 4137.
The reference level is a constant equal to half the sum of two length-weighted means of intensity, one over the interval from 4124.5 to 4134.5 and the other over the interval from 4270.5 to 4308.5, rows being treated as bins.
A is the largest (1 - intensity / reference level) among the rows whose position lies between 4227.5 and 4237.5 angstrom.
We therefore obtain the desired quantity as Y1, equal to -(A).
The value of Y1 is -0.81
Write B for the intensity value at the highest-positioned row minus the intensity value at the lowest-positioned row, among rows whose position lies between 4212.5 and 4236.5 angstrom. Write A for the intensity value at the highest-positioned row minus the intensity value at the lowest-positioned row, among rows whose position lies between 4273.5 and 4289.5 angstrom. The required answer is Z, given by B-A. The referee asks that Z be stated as -8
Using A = 1.5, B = -6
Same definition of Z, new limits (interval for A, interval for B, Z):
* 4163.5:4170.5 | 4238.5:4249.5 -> 0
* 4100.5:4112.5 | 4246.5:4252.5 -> -5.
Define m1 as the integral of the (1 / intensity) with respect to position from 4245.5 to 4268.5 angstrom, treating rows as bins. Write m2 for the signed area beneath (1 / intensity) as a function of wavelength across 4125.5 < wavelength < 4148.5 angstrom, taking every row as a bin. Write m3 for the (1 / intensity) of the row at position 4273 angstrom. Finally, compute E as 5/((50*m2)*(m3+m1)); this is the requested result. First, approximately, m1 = 2.46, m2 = 2.54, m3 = 0.15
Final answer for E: 0.0151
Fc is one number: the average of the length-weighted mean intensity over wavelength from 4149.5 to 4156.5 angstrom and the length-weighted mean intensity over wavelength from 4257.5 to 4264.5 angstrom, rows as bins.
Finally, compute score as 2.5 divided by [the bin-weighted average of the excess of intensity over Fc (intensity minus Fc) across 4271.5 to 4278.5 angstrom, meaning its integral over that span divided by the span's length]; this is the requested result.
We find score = -1.2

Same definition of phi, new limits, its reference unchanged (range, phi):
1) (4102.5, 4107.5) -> -13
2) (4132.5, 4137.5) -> -4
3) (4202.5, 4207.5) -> 4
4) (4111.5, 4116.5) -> -5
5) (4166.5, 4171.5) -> -1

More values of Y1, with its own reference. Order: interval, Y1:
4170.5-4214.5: -0.31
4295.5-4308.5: -0.44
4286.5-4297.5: -0.50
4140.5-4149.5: -0.56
